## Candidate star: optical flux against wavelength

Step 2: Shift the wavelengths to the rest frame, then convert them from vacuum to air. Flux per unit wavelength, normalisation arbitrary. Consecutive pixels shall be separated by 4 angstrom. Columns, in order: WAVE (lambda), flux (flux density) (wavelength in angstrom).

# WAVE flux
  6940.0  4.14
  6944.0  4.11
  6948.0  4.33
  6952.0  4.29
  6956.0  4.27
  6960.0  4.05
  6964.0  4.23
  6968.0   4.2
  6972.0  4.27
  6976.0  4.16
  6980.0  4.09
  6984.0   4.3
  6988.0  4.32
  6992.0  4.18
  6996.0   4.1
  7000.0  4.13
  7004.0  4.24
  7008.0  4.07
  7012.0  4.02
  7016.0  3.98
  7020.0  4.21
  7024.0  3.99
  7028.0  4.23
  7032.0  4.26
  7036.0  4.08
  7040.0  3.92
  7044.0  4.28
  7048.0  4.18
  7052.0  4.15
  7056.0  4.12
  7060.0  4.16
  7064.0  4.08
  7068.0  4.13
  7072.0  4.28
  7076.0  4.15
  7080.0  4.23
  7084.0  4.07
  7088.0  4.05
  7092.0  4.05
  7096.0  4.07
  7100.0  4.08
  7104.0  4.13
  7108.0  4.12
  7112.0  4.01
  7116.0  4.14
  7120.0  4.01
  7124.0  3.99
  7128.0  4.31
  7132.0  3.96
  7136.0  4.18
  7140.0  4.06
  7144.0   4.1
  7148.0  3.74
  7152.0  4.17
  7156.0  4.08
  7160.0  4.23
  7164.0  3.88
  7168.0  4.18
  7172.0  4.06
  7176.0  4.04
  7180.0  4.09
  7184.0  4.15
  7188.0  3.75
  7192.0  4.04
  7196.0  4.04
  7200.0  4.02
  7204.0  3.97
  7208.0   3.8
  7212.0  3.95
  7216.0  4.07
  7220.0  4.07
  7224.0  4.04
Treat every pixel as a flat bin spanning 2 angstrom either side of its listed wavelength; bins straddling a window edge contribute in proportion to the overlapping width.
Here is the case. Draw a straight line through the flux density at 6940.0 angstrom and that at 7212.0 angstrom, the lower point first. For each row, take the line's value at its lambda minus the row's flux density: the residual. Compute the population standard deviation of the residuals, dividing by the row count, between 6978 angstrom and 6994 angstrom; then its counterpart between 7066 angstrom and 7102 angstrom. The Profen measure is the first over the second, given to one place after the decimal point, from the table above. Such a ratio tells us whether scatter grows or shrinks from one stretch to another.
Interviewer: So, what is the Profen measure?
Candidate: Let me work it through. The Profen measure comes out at 1.3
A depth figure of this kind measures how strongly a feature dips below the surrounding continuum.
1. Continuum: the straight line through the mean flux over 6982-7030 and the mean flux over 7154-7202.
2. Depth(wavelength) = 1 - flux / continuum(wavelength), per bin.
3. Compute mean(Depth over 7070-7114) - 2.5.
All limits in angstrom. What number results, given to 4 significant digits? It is -2.504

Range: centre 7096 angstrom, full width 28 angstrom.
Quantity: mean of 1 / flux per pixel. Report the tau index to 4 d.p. 0.2450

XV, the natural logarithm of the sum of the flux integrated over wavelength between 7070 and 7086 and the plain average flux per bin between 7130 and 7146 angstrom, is 4.263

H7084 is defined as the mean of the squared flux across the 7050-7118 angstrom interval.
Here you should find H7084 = 17.0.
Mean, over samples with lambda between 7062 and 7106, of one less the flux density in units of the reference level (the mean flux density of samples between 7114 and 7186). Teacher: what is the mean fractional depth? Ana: -0.011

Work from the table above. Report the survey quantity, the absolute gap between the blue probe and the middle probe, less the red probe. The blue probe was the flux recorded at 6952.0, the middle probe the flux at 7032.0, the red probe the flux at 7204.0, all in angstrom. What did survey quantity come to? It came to -3.94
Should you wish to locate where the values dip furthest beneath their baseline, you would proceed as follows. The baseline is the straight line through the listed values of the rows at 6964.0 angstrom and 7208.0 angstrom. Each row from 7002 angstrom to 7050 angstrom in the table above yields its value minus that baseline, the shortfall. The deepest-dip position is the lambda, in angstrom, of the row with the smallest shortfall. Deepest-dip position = 7040.0 angstrom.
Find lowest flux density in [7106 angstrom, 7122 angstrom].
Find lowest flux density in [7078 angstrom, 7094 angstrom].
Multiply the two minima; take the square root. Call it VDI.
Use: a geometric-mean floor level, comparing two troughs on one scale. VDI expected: 4.03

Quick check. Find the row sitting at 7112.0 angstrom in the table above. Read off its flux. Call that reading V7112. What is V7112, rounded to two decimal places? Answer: 4.01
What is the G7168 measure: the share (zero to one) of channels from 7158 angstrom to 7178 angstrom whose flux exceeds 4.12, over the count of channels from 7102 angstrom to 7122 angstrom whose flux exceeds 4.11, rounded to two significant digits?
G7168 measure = 0.13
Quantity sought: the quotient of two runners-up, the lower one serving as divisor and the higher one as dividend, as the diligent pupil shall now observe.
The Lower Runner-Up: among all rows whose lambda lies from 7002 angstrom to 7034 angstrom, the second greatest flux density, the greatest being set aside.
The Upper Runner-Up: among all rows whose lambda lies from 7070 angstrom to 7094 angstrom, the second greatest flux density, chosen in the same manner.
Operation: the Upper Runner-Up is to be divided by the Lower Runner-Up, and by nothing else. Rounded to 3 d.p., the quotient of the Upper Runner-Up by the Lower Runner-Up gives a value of 0.998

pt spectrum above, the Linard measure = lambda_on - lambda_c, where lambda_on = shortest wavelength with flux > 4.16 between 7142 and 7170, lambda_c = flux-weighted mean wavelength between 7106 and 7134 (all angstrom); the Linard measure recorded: 32.0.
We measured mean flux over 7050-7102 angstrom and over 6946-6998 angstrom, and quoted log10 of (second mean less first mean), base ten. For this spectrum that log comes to -1.05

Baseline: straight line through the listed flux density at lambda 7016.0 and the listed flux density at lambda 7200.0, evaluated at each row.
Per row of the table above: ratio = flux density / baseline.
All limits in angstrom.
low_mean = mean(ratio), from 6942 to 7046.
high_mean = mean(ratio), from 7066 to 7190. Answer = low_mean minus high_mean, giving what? 0.029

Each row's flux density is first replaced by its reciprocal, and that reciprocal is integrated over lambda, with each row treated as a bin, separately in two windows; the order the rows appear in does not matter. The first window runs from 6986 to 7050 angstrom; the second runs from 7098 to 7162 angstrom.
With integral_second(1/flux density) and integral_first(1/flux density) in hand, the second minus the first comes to 0.21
